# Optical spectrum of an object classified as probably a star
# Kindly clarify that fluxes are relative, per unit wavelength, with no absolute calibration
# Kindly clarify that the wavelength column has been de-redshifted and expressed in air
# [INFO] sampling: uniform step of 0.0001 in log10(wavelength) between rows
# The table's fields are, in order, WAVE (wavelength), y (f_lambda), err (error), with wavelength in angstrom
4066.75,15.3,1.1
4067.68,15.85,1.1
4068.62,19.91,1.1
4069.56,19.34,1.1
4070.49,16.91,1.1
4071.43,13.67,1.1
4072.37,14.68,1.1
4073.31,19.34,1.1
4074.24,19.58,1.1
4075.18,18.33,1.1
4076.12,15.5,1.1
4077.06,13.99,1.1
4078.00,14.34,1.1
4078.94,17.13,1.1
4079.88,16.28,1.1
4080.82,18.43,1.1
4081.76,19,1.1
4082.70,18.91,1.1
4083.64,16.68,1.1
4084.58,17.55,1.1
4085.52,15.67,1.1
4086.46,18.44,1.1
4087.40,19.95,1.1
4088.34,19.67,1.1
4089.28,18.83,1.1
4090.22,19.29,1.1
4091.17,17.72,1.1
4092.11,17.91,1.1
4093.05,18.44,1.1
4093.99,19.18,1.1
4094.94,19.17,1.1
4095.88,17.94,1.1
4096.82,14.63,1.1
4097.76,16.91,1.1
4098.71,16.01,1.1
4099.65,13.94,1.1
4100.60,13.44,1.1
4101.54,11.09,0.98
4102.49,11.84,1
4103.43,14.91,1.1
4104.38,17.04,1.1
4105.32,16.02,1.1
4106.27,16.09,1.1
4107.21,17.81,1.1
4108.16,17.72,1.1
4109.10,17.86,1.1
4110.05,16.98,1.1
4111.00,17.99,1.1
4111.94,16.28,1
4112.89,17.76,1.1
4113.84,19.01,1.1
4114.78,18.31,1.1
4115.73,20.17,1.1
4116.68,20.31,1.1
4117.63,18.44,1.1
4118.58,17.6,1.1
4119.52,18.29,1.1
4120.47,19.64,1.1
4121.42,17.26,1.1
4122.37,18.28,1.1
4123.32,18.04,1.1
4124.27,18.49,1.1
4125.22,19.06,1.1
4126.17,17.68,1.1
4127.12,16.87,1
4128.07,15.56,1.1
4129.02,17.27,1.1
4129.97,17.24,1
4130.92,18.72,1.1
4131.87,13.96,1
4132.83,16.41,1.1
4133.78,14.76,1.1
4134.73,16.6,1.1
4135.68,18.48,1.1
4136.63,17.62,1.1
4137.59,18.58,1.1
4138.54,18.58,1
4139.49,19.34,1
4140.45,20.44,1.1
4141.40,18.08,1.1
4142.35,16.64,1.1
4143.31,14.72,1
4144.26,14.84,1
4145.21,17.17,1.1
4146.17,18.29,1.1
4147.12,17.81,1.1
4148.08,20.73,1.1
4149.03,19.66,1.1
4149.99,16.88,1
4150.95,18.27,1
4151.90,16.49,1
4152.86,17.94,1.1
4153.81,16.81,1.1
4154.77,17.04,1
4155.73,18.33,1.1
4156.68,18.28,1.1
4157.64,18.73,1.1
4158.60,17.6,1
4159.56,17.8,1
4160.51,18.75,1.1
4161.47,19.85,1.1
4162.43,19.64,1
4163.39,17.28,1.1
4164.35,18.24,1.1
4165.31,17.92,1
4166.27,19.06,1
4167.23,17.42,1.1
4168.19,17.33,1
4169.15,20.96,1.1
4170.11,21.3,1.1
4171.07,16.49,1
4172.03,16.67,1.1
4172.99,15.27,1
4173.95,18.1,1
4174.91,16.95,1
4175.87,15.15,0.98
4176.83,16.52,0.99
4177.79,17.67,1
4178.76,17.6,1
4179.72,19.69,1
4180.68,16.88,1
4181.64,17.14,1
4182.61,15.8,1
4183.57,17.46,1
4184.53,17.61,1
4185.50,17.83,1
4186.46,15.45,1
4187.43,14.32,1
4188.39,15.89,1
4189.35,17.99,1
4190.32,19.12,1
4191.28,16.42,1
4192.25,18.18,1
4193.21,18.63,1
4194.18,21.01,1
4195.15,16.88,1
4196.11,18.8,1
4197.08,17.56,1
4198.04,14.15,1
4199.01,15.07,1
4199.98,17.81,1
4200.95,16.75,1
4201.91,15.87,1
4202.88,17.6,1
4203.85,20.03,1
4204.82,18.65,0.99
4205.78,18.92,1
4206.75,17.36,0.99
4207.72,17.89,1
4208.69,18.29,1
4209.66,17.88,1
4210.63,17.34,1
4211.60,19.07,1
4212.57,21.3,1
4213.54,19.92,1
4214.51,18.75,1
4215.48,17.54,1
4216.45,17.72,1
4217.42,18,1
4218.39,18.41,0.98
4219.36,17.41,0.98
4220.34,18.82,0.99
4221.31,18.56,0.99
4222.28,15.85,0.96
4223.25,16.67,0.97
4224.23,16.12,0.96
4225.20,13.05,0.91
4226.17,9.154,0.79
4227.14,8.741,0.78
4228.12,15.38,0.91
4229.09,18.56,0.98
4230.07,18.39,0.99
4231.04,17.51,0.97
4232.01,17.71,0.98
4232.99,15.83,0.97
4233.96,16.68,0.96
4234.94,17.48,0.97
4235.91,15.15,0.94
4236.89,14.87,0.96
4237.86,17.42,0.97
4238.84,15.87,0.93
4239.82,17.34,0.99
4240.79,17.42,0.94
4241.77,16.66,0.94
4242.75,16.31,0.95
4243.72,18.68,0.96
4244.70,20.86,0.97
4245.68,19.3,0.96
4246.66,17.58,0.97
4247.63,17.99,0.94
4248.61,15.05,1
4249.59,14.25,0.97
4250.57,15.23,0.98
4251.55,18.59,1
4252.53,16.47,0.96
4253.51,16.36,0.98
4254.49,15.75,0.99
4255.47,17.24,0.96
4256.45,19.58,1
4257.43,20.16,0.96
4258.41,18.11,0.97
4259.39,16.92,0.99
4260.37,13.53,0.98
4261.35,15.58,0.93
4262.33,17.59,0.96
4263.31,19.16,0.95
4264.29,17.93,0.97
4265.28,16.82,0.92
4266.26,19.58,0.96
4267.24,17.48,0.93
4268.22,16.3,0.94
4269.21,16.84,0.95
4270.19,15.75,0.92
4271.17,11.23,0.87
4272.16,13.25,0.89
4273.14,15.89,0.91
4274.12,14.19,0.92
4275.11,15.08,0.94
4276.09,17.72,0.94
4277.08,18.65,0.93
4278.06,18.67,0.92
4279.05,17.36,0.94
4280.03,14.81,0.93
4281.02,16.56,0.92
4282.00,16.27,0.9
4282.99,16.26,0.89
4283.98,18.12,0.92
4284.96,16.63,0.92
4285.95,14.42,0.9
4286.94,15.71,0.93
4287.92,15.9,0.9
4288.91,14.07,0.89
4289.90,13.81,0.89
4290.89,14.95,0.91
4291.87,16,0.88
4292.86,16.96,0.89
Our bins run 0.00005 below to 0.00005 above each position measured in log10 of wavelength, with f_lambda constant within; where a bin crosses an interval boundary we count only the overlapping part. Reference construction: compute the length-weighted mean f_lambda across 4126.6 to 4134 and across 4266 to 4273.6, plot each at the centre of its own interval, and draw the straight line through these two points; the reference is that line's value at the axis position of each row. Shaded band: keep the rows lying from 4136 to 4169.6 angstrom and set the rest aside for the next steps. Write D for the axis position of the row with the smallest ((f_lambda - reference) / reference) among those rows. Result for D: 4143.31 angstrom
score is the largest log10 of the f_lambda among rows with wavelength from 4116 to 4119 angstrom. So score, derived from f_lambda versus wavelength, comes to 1.31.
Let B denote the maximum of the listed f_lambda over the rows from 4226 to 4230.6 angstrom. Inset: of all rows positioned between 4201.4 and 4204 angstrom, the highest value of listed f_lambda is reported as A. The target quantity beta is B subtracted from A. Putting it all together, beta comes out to 1.5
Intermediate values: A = 20.03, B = 18.56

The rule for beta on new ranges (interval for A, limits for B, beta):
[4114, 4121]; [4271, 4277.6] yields 1.7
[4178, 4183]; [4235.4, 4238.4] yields 2.3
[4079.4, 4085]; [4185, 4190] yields 1.0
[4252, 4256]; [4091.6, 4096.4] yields -1.9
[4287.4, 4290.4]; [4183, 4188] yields -1.9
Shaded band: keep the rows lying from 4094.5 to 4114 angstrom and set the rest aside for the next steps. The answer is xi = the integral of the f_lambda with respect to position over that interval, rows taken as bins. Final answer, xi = 315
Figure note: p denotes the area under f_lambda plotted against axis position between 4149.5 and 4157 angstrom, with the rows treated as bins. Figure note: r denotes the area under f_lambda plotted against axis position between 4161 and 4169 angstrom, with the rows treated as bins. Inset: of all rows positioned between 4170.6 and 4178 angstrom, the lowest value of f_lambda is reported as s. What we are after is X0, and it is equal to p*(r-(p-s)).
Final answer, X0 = 4122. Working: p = 131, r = 147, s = 15.15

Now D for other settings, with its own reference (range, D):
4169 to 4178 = 4175.87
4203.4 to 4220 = 4206.75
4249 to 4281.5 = 4271.17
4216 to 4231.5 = 4227.14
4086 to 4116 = 4101.54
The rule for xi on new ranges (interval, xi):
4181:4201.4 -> 349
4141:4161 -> 353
